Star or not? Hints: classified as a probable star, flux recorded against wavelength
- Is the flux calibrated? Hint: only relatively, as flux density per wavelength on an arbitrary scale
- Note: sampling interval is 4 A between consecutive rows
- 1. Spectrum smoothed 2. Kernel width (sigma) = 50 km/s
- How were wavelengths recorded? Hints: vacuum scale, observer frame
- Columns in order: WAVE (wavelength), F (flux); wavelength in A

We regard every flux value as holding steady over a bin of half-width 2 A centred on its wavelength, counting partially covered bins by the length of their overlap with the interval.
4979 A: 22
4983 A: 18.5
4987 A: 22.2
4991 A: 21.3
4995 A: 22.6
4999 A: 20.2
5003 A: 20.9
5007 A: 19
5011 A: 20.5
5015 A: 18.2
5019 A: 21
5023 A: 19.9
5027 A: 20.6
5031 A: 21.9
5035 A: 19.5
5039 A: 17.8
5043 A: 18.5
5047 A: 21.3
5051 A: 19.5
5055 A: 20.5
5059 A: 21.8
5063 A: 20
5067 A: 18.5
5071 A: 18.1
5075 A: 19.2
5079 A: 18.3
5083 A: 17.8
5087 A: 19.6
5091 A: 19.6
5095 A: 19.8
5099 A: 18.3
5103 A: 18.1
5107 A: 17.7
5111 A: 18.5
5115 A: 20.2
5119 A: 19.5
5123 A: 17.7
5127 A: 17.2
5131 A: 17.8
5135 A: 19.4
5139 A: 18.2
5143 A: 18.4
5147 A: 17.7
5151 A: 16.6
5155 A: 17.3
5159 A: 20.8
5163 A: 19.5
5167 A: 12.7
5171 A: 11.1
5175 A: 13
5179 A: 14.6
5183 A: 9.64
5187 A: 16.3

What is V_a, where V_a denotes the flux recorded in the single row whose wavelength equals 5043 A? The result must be 18.5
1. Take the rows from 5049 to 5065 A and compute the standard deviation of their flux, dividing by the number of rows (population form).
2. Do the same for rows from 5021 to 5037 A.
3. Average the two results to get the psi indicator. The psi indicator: 0.88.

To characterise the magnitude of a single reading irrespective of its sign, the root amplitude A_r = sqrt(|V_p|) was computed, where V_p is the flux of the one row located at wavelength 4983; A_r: 4.30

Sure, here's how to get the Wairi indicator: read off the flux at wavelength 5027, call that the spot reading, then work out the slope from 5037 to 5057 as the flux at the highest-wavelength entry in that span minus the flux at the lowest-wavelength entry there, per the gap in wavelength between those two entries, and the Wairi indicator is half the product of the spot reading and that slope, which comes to 1.7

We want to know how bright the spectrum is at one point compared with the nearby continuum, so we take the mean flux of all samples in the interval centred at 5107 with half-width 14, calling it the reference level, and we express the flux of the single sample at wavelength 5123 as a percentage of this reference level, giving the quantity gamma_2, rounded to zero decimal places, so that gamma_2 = 94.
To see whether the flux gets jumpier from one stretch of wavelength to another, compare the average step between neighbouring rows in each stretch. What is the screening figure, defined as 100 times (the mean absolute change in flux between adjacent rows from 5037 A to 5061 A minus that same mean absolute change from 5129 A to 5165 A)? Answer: 23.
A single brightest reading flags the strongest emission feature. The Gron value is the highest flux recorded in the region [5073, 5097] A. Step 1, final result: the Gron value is 19.8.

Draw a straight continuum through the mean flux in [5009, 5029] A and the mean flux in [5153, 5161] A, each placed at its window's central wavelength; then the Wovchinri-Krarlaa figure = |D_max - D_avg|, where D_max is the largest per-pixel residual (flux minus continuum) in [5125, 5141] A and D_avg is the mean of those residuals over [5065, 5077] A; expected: 1.3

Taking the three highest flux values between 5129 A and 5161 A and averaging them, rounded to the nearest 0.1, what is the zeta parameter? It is 19.5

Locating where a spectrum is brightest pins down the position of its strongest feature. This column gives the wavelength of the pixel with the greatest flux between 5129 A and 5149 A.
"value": 5135 A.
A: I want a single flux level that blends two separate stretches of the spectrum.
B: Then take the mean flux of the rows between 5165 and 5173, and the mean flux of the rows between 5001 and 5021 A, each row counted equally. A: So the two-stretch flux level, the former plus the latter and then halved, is 16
